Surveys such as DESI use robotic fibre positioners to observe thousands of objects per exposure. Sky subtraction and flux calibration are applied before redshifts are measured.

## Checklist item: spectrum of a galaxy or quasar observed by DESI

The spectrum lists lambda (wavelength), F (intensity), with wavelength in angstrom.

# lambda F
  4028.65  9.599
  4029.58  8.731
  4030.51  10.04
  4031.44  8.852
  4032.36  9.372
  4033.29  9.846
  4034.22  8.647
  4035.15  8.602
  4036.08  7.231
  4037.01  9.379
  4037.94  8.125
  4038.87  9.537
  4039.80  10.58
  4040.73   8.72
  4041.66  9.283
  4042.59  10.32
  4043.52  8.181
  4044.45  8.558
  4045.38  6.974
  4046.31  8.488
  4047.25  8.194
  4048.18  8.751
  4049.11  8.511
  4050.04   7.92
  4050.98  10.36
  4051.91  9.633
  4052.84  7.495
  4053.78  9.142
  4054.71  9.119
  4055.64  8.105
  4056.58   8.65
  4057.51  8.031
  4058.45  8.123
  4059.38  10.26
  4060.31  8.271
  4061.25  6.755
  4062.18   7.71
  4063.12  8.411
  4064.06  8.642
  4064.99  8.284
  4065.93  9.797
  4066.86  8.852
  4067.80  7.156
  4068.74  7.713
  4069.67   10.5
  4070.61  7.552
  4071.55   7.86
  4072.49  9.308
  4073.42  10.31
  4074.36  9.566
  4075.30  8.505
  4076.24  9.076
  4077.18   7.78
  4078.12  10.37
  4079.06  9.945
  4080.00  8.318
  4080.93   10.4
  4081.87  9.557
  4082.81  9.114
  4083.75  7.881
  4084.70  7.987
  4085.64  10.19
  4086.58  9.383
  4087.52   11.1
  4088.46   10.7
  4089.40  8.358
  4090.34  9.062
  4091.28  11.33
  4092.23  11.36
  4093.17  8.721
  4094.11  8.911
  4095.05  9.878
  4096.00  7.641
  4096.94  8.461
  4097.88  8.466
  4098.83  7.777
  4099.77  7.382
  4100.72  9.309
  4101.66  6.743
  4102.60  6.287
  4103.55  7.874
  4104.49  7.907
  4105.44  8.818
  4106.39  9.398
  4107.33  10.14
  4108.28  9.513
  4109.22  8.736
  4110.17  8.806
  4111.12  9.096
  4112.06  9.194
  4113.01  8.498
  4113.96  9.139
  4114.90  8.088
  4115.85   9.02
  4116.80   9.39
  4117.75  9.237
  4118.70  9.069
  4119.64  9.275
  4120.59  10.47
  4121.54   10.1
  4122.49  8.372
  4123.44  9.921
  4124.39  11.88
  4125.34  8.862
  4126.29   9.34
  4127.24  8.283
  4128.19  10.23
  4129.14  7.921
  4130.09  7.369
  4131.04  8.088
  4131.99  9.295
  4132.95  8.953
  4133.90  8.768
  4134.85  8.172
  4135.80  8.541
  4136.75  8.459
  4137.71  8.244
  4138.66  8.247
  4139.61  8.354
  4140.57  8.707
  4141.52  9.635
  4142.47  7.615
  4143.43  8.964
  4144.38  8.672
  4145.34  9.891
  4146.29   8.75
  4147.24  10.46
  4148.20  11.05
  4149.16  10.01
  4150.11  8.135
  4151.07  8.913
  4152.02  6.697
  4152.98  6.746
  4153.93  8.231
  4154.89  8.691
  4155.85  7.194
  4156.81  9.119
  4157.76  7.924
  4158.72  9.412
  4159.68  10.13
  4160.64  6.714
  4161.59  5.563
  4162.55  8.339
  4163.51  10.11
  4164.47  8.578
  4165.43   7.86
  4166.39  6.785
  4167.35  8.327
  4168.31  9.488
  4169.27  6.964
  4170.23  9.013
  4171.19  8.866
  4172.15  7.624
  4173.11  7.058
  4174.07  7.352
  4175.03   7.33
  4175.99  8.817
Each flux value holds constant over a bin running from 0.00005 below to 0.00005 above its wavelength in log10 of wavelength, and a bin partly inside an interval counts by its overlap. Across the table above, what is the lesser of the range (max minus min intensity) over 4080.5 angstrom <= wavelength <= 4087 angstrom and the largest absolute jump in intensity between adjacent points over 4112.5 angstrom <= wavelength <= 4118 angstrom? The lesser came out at 1.1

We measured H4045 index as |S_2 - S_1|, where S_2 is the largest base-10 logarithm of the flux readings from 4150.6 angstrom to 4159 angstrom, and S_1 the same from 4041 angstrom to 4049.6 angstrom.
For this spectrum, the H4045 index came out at 0.040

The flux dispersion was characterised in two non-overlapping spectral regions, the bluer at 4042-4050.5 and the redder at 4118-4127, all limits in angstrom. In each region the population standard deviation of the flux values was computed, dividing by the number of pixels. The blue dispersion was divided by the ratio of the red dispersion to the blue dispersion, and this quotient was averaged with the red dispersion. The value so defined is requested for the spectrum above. 0.84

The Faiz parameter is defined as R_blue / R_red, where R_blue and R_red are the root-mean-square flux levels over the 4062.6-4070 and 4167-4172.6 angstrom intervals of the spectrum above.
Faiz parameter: 1.04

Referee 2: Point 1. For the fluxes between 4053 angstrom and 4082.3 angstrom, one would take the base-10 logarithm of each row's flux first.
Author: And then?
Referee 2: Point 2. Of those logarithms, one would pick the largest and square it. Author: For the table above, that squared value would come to 1.04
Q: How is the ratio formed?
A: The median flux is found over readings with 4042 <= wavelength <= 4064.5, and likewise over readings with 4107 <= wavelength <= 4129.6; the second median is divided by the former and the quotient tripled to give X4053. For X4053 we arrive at 3.25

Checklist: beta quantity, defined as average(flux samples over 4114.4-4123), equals 9.2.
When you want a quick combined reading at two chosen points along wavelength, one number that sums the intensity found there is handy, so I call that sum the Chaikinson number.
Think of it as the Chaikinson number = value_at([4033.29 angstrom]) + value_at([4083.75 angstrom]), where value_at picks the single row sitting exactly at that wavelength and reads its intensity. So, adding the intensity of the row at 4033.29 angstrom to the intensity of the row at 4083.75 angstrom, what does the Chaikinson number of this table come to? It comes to 17.7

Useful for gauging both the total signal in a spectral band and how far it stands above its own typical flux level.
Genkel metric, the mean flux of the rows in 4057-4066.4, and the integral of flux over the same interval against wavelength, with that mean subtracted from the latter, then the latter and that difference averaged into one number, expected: 75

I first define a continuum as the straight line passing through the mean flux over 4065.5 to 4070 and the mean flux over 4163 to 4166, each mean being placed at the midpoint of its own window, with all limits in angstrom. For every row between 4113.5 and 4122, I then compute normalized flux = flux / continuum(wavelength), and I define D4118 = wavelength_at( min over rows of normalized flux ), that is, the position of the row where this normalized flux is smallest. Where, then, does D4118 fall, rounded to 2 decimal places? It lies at 4114.90 angstrom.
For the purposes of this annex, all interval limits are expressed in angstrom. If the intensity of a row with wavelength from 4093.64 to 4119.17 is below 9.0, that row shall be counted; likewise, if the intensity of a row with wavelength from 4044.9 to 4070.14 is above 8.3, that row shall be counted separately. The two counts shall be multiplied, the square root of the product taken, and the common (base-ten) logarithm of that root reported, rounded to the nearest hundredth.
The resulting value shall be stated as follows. 1.16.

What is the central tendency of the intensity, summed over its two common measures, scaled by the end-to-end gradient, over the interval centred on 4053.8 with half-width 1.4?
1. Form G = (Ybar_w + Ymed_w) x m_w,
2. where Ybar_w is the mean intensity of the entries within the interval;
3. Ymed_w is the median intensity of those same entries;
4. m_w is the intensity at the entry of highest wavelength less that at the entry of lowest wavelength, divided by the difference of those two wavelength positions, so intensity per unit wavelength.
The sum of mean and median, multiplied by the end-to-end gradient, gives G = 15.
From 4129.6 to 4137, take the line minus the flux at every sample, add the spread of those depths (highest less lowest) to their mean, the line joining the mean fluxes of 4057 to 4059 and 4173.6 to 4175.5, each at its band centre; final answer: 1.1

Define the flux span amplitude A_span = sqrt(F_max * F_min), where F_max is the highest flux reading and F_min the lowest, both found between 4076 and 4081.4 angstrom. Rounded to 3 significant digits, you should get 9.00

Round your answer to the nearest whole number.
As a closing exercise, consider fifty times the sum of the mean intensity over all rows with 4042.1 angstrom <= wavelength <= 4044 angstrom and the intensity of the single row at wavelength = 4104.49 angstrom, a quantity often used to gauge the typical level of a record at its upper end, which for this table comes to 858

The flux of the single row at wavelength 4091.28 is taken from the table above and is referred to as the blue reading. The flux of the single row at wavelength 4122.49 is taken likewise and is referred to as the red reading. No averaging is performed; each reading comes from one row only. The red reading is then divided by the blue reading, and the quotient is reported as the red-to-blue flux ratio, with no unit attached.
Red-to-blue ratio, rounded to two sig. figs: 0.74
